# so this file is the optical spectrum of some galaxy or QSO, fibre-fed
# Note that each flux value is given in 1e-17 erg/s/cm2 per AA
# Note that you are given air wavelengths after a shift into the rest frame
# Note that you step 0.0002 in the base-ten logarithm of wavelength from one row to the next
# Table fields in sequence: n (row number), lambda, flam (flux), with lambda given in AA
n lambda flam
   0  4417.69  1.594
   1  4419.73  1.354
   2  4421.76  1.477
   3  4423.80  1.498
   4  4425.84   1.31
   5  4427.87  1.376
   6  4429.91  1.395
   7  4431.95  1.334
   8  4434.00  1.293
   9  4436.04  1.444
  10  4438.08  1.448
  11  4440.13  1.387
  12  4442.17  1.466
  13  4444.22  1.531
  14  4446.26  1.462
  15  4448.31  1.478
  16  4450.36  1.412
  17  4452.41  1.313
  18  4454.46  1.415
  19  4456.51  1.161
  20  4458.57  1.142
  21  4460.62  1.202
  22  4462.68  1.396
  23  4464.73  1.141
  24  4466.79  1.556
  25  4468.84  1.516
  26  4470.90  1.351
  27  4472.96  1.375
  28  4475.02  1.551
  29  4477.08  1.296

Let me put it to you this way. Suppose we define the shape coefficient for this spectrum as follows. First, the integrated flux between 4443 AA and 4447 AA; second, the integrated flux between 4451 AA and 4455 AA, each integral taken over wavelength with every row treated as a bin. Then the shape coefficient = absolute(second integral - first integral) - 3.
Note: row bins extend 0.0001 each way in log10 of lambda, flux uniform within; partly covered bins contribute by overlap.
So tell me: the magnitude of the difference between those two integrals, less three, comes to -2.5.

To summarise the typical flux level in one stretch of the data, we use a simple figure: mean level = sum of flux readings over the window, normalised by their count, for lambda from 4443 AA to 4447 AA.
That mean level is 1.50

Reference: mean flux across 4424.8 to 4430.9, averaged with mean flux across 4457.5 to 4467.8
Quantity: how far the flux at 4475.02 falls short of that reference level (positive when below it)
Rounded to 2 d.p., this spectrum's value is -0.23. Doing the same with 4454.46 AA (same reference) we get -0.09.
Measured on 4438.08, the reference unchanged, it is -0.12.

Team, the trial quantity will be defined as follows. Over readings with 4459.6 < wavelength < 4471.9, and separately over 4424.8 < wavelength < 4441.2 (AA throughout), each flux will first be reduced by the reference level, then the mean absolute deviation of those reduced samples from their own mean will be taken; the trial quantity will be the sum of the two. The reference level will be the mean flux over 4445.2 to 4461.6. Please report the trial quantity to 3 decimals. 0.175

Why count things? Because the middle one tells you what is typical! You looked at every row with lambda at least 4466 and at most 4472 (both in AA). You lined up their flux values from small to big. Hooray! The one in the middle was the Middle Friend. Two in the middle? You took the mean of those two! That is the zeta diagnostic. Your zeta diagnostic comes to 1.52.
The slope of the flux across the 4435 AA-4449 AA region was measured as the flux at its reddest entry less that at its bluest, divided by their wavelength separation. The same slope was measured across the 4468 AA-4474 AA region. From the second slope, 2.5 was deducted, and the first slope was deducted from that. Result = -2.54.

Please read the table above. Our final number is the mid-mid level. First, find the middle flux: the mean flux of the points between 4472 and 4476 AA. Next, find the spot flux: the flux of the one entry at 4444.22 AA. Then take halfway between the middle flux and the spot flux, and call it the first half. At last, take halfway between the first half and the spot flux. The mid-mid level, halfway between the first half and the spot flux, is 1.51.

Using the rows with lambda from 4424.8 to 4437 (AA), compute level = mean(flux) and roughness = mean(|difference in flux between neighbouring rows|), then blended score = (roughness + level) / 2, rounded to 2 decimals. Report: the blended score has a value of 0.71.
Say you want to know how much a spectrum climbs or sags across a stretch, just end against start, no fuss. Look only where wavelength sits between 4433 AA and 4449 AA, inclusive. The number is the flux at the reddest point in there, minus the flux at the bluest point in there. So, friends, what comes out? 0.2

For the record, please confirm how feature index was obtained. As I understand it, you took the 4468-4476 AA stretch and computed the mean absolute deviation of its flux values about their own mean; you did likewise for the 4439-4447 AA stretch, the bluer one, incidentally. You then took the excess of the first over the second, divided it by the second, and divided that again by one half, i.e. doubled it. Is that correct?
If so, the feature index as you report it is 2.6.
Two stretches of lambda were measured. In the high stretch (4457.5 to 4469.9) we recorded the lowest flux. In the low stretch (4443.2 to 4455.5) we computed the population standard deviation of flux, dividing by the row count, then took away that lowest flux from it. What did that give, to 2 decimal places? -1.07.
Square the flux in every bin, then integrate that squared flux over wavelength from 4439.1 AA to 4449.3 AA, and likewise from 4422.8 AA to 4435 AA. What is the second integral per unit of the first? 1.04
